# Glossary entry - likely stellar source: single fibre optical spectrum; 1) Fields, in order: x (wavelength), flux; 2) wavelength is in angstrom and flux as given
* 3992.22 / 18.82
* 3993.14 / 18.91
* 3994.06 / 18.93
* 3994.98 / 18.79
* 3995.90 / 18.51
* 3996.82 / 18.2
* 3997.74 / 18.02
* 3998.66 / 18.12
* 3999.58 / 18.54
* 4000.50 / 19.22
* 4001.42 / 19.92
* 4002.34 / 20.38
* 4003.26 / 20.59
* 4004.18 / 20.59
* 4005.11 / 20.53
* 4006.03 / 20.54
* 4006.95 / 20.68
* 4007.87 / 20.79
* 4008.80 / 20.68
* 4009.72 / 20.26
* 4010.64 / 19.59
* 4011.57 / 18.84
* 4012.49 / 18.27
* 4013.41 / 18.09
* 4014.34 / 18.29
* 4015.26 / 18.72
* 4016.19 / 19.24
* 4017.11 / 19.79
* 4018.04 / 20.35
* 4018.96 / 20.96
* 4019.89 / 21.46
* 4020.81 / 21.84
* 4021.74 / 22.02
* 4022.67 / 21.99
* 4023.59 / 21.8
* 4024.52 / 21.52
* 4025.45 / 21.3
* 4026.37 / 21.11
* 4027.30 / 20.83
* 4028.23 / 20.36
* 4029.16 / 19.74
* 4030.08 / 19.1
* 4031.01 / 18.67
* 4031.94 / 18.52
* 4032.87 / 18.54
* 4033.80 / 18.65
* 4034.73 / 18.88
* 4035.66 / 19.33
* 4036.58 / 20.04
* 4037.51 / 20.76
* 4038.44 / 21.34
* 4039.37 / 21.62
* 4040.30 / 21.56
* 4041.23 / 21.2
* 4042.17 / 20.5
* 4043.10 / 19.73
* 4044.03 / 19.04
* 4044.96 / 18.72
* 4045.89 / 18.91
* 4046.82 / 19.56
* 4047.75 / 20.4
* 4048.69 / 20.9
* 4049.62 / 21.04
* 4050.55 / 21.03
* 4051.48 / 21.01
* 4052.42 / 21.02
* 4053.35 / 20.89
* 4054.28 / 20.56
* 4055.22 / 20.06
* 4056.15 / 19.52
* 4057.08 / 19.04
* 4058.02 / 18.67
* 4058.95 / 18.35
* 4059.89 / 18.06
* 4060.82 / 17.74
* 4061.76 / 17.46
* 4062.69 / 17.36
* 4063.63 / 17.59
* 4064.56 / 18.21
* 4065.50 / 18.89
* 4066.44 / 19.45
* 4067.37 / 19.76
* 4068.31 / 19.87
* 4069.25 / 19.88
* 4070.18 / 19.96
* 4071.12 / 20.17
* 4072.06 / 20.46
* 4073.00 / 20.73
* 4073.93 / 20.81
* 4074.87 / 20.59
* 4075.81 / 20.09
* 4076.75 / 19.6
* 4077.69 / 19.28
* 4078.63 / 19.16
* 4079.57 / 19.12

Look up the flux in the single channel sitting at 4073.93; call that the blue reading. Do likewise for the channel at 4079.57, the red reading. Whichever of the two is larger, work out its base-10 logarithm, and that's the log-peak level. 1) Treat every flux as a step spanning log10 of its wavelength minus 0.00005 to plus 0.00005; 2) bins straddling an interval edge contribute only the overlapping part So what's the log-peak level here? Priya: 1.32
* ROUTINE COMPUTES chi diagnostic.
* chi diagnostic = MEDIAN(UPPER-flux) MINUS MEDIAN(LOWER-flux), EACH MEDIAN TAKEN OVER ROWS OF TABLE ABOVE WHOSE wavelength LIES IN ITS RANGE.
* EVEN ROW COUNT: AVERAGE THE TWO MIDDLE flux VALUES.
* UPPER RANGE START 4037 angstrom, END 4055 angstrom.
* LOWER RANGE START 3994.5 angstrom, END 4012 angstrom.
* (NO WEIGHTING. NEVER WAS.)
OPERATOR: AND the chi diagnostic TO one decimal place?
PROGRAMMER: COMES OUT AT 1.0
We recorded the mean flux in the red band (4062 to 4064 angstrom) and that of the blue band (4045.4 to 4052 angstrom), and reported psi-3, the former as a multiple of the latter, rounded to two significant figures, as 0.86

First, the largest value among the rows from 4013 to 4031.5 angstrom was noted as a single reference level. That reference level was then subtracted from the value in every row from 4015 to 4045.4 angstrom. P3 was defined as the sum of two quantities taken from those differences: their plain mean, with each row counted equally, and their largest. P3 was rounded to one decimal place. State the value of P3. -1.7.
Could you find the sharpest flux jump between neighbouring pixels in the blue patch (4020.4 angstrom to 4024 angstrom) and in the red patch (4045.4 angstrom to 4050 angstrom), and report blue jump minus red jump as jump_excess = -0.65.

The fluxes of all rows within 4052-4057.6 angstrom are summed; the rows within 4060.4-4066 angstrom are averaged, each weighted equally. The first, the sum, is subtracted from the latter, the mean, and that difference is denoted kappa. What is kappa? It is -103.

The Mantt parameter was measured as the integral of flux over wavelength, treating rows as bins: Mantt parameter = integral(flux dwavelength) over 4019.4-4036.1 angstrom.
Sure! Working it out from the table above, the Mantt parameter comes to 339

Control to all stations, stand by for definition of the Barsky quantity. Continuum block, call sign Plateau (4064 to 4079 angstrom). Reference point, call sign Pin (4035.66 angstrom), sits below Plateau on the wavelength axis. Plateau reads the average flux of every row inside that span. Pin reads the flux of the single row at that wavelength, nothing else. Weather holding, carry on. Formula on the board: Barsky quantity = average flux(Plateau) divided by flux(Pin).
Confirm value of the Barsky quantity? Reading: 1.02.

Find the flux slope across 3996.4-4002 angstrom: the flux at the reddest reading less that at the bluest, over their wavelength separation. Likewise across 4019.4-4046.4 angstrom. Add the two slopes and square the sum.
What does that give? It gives 0.076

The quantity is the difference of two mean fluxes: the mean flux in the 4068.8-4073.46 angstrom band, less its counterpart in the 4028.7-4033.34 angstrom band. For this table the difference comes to 1.3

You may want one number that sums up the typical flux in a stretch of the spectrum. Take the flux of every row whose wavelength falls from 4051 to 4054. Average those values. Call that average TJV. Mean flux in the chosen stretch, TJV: 21.0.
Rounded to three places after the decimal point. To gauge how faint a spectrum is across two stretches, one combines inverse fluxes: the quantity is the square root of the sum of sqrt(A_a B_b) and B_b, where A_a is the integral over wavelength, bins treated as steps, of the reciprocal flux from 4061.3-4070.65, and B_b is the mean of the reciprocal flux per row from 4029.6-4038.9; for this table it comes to 0.461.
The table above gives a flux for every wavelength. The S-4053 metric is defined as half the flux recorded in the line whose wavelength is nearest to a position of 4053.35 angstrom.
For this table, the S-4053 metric 10.4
